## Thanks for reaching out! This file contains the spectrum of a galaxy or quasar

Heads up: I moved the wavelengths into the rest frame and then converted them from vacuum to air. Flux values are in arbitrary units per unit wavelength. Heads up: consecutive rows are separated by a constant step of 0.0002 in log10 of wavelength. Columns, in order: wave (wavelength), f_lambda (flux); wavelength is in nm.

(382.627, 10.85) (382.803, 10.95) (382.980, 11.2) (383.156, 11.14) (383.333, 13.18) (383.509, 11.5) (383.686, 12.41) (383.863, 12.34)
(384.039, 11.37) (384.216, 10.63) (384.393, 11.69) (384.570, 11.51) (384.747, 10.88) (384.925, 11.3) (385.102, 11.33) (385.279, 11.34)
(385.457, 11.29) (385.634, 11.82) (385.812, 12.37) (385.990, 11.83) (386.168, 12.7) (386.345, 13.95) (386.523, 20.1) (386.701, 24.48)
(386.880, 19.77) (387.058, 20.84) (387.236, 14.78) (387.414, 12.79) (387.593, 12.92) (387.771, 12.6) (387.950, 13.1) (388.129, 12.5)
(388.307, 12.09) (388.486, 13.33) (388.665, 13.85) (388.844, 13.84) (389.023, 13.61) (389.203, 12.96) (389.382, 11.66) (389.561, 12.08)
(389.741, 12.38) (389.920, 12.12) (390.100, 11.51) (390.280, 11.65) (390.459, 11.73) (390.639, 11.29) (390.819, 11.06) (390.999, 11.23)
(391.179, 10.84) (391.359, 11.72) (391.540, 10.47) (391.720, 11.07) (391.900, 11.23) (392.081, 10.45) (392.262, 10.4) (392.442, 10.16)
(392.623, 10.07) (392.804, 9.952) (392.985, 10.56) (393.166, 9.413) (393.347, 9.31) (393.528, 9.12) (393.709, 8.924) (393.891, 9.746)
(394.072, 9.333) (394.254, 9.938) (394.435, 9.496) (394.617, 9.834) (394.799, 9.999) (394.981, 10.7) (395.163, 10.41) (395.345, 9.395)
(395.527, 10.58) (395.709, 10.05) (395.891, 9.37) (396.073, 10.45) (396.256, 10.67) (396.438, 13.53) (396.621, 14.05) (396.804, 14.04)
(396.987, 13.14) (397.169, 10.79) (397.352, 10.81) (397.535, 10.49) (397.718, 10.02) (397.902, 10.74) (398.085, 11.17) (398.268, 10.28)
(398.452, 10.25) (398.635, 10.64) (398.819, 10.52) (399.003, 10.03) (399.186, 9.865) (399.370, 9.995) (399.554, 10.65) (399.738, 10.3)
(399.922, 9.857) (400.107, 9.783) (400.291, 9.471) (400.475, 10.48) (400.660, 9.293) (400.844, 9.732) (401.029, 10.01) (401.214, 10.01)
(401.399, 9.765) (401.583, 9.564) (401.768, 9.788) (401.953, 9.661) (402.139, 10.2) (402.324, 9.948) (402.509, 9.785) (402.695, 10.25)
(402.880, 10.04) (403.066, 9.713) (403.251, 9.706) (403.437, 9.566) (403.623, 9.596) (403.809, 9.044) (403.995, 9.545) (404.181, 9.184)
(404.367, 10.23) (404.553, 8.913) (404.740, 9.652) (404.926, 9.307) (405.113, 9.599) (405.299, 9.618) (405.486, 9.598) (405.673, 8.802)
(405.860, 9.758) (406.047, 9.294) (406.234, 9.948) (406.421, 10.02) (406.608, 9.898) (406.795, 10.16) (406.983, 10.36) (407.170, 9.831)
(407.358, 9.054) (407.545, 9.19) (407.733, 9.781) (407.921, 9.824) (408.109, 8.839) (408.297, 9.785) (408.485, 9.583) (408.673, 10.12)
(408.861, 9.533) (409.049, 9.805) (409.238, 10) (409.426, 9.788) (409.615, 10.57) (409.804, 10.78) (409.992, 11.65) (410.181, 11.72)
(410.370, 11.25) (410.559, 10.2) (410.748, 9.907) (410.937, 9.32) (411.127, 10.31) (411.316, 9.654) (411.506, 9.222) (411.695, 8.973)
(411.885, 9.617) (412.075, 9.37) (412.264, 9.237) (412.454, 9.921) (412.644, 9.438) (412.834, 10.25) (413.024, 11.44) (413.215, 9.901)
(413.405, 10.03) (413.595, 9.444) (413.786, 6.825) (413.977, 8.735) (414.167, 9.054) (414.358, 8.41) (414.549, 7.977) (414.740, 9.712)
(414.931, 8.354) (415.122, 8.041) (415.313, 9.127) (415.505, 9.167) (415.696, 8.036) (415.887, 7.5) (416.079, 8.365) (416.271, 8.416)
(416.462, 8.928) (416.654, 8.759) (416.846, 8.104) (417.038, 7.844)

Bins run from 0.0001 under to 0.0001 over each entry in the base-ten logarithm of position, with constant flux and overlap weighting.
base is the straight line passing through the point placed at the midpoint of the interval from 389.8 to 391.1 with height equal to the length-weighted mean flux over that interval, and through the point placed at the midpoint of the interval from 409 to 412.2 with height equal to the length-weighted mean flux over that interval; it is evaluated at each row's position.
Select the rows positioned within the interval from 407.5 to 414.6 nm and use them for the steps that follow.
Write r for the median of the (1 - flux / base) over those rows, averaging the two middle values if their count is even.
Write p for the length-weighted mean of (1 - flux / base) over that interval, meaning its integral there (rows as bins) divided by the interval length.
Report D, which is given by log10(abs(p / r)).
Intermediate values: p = 0.04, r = 0.044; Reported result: -0.10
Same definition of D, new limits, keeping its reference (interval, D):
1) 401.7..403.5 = -0.05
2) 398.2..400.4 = -0.02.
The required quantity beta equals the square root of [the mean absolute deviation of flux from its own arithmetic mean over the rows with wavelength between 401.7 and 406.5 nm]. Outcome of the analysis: 0.53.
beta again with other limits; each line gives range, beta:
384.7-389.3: 1.53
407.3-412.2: 0.75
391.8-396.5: 0.78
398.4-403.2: 0.52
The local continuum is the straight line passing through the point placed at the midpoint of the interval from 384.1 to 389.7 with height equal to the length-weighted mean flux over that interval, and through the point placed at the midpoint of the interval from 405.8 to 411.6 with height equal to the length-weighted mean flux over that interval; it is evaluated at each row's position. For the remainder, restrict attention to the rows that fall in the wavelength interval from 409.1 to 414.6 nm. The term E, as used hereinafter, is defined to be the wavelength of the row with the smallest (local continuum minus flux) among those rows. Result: 413.024 nm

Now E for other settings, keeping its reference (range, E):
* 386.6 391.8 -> 386.701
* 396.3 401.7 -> 396.804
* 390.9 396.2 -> 391.359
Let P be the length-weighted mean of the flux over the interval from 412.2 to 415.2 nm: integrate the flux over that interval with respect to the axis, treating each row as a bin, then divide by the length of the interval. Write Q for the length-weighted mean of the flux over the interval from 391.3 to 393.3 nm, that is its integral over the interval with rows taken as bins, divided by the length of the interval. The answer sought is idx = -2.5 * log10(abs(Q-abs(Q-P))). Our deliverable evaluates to -2.41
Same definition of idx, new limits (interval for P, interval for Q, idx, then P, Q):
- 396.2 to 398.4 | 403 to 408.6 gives -2.19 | 11.6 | 9.6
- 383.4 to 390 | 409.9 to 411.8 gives -2.13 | 13.3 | 10.2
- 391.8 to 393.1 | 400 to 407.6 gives -2.39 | 10.4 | 9.7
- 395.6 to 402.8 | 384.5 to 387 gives -2.55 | 10.5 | 14.0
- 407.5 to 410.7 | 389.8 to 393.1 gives -2.52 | 10.2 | 11.0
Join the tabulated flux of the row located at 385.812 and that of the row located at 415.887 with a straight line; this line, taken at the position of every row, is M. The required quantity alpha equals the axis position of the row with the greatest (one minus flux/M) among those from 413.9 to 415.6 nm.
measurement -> 414.549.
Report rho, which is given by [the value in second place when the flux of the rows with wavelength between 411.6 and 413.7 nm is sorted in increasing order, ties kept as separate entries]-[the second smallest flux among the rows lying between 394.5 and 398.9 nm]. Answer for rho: -0.16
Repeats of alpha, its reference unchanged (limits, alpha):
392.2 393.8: 393.709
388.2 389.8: 389.382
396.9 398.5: 397.718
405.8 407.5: 407.358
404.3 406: 404.553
